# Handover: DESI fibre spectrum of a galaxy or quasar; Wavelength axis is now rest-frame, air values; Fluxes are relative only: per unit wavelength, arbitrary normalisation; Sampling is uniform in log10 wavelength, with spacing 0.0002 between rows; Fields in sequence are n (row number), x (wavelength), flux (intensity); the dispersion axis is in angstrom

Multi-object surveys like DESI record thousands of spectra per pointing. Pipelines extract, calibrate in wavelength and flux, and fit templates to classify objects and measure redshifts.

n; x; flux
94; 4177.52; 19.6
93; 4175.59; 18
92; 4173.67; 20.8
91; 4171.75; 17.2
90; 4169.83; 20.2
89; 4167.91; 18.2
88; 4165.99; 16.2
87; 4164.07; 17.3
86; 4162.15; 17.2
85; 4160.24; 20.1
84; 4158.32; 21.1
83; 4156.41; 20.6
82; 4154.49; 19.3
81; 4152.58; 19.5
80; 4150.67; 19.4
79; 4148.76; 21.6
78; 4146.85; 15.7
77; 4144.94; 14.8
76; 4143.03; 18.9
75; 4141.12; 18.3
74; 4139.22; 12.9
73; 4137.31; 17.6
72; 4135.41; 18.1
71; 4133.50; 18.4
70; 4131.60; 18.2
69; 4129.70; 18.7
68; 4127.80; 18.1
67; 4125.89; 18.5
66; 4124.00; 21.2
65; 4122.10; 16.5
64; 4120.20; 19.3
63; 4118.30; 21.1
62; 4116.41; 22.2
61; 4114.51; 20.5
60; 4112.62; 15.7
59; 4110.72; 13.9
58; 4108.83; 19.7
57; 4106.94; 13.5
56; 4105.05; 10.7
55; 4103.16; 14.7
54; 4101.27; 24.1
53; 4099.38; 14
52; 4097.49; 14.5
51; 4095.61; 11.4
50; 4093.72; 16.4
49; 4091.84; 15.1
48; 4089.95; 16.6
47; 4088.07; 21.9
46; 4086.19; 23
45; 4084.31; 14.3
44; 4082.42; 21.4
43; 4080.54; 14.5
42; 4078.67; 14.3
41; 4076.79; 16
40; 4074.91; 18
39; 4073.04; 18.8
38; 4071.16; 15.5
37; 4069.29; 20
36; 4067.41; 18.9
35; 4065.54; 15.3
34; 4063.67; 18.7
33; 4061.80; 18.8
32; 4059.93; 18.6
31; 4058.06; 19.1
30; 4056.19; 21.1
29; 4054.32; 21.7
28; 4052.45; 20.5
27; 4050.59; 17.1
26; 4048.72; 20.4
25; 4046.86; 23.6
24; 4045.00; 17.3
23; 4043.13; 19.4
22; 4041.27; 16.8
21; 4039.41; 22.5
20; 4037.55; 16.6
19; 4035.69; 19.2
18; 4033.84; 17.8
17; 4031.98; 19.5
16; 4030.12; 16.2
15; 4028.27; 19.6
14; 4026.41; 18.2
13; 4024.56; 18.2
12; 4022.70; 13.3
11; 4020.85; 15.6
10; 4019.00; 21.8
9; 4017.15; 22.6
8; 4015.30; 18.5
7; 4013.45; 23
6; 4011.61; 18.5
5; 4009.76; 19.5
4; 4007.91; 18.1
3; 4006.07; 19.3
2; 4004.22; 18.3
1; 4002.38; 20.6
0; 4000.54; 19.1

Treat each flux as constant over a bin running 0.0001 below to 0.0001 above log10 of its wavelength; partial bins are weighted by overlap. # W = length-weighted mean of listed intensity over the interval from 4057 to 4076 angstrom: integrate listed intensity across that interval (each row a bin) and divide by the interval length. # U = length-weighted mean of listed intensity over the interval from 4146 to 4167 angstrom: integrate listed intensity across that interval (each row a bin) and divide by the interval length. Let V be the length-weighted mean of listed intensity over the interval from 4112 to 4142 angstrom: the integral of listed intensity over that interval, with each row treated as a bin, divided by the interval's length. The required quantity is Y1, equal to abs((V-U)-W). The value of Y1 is 18.6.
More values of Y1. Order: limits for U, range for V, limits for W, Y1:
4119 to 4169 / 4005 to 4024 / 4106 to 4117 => 16.8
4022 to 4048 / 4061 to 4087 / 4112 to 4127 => 20.3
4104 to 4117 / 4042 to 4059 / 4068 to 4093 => 14.1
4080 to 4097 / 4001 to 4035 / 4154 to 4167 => 17.1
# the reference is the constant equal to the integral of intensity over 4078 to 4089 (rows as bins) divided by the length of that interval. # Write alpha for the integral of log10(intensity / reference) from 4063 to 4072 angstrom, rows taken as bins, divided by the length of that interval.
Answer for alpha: -0.02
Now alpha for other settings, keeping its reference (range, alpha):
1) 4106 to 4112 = -0.07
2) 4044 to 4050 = 0.04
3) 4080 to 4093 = -0.01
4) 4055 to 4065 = 0.02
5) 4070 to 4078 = -0.03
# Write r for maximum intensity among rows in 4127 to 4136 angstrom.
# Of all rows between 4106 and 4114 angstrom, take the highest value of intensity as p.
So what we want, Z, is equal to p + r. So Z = 38.4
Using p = 19.7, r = 18.7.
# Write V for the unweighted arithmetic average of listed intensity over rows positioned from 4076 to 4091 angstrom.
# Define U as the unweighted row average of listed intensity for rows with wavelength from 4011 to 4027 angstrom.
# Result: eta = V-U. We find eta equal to -1.1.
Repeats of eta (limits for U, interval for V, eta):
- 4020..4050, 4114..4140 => 0.3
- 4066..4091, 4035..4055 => 1.6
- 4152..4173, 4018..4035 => -1.0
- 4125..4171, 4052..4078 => 0.4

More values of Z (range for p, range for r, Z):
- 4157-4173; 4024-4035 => 40.7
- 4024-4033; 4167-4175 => 40.4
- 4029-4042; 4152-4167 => 43.6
